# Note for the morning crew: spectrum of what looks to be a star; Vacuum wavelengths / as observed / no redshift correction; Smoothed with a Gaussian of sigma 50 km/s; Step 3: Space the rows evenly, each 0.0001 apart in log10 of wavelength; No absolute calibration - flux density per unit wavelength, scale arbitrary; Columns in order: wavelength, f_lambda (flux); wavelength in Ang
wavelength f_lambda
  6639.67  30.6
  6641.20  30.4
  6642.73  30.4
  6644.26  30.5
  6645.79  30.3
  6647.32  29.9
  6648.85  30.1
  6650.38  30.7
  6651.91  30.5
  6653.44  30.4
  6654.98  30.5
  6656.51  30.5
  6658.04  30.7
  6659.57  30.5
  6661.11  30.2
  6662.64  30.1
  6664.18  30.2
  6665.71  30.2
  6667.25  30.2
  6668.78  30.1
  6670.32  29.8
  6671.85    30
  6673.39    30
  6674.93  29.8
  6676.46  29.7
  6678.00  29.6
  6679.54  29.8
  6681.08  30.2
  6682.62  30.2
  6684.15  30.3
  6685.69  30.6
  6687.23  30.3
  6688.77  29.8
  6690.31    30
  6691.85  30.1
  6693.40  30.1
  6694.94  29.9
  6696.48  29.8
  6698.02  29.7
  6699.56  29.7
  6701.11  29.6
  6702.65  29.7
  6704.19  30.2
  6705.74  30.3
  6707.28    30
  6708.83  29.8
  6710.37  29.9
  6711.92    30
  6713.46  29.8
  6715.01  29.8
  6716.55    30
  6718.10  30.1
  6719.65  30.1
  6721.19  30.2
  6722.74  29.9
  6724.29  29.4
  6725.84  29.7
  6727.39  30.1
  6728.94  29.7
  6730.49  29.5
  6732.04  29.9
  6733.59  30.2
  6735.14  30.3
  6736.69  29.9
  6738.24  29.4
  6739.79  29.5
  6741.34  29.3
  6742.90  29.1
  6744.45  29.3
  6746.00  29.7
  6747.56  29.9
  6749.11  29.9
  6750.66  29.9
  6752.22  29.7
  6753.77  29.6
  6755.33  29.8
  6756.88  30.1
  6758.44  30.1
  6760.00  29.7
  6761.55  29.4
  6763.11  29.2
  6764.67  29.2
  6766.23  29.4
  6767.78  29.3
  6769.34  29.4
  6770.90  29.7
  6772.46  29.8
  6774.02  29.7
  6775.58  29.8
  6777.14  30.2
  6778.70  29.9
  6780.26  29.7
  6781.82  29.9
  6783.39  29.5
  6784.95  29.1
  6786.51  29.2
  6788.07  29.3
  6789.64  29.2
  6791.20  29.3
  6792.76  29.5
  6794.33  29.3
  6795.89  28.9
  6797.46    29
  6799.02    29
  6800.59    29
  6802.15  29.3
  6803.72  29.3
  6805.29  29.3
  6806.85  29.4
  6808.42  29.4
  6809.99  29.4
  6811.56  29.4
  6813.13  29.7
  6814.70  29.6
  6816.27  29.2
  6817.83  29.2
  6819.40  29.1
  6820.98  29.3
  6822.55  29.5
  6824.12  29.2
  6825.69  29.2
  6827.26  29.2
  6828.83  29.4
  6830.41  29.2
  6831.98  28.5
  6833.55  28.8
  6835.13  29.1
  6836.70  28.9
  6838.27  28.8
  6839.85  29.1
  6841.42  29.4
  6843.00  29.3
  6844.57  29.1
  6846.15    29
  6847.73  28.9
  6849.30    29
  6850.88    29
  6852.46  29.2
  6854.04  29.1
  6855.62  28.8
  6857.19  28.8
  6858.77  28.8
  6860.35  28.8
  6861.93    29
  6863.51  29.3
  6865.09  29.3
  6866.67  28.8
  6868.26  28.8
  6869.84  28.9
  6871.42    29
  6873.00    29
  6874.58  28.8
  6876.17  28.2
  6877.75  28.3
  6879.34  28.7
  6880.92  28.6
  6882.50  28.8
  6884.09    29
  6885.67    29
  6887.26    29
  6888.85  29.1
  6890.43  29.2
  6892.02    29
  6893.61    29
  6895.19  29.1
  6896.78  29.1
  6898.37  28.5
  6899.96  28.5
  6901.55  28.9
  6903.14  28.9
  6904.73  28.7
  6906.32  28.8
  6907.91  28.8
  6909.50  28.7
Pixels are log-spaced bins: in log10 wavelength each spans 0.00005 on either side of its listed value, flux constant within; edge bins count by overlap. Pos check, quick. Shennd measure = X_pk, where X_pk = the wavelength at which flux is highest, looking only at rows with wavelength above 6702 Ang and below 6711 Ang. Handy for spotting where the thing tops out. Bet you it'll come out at 6705.74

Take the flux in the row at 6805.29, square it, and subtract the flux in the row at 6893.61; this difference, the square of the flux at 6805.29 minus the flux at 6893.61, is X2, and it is 829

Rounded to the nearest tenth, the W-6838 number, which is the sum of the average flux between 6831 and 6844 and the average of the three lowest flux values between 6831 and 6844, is 57.7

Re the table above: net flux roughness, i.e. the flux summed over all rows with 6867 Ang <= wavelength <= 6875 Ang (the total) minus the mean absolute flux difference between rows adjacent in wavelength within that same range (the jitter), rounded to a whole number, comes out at 144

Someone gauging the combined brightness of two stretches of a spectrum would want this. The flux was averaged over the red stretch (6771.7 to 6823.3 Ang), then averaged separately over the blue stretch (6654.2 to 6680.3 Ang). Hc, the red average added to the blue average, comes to 59.5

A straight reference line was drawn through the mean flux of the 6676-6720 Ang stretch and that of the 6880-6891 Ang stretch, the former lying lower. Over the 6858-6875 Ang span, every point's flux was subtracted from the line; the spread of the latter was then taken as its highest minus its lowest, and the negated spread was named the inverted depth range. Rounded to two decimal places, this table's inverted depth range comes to -0.53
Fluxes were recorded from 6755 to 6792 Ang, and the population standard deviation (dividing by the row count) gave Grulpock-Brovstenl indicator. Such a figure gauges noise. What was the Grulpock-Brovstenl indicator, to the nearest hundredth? 0.32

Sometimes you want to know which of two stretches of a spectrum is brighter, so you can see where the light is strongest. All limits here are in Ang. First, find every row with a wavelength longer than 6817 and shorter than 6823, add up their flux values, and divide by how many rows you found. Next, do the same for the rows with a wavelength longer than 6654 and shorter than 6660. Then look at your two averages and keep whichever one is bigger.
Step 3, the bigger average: 30.6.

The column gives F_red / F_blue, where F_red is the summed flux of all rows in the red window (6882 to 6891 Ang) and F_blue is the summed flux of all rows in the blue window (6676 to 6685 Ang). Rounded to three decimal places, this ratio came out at 0.968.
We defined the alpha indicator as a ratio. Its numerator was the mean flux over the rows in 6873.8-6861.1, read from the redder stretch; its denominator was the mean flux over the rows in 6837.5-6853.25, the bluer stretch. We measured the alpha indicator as 0.998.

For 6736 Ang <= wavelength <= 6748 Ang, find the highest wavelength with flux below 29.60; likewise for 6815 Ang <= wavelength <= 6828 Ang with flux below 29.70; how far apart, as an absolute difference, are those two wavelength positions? 82.8 Ang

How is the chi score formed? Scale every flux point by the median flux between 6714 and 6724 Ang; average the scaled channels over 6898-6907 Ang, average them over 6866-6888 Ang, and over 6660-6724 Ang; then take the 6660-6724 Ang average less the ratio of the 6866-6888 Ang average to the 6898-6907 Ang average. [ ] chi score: -0.004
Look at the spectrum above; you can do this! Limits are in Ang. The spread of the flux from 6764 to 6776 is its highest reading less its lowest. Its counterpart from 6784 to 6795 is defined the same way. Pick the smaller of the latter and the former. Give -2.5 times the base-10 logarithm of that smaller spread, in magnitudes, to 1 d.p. 1.0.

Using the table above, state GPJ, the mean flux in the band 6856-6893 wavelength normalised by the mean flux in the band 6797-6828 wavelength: 0.986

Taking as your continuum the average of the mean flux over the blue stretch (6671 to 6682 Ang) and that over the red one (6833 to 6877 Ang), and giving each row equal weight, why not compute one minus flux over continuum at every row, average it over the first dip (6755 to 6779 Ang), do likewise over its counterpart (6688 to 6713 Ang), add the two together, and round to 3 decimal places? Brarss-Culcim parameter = -0.025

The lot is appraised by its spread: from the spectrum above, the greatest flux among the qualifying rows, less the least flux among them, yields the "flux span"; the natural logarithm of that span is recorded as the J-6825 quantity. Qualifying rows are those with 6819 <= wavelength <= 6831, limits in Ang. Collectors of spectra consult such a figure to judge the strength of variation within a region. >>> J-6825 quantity -0.9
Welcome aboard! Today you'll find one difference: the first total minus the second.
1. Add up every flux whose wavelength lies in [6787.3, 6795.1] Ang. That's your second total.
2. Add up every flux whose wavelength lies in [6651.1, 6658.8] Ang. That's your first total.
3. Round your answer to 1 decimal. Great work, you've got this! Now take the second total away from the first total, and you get 6.0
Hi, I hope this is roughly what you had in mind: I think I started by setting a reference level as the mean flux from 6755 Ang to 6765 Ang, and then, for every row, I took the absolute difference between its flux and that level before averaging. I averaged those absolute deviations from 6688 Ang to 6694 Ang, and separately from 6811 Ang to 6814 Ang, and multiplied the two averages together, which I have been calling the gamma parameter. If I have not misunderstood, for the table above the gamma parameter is 0.05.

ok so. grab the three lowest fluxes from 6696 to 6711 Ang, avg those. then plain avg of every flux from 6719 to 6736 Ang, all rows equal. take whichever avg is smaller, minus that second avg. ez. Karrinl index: -0.24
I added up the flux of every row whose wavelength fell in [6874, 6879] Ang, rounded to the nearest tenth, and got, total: 85.3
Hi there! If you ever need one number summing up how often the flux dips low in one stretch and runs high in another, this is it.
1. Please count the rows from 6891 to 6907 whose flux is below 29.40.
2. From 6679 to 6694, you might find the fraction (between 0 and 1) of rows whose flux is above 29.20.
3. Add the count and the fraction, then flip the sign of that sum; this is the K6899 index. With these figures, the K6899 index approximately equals -11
